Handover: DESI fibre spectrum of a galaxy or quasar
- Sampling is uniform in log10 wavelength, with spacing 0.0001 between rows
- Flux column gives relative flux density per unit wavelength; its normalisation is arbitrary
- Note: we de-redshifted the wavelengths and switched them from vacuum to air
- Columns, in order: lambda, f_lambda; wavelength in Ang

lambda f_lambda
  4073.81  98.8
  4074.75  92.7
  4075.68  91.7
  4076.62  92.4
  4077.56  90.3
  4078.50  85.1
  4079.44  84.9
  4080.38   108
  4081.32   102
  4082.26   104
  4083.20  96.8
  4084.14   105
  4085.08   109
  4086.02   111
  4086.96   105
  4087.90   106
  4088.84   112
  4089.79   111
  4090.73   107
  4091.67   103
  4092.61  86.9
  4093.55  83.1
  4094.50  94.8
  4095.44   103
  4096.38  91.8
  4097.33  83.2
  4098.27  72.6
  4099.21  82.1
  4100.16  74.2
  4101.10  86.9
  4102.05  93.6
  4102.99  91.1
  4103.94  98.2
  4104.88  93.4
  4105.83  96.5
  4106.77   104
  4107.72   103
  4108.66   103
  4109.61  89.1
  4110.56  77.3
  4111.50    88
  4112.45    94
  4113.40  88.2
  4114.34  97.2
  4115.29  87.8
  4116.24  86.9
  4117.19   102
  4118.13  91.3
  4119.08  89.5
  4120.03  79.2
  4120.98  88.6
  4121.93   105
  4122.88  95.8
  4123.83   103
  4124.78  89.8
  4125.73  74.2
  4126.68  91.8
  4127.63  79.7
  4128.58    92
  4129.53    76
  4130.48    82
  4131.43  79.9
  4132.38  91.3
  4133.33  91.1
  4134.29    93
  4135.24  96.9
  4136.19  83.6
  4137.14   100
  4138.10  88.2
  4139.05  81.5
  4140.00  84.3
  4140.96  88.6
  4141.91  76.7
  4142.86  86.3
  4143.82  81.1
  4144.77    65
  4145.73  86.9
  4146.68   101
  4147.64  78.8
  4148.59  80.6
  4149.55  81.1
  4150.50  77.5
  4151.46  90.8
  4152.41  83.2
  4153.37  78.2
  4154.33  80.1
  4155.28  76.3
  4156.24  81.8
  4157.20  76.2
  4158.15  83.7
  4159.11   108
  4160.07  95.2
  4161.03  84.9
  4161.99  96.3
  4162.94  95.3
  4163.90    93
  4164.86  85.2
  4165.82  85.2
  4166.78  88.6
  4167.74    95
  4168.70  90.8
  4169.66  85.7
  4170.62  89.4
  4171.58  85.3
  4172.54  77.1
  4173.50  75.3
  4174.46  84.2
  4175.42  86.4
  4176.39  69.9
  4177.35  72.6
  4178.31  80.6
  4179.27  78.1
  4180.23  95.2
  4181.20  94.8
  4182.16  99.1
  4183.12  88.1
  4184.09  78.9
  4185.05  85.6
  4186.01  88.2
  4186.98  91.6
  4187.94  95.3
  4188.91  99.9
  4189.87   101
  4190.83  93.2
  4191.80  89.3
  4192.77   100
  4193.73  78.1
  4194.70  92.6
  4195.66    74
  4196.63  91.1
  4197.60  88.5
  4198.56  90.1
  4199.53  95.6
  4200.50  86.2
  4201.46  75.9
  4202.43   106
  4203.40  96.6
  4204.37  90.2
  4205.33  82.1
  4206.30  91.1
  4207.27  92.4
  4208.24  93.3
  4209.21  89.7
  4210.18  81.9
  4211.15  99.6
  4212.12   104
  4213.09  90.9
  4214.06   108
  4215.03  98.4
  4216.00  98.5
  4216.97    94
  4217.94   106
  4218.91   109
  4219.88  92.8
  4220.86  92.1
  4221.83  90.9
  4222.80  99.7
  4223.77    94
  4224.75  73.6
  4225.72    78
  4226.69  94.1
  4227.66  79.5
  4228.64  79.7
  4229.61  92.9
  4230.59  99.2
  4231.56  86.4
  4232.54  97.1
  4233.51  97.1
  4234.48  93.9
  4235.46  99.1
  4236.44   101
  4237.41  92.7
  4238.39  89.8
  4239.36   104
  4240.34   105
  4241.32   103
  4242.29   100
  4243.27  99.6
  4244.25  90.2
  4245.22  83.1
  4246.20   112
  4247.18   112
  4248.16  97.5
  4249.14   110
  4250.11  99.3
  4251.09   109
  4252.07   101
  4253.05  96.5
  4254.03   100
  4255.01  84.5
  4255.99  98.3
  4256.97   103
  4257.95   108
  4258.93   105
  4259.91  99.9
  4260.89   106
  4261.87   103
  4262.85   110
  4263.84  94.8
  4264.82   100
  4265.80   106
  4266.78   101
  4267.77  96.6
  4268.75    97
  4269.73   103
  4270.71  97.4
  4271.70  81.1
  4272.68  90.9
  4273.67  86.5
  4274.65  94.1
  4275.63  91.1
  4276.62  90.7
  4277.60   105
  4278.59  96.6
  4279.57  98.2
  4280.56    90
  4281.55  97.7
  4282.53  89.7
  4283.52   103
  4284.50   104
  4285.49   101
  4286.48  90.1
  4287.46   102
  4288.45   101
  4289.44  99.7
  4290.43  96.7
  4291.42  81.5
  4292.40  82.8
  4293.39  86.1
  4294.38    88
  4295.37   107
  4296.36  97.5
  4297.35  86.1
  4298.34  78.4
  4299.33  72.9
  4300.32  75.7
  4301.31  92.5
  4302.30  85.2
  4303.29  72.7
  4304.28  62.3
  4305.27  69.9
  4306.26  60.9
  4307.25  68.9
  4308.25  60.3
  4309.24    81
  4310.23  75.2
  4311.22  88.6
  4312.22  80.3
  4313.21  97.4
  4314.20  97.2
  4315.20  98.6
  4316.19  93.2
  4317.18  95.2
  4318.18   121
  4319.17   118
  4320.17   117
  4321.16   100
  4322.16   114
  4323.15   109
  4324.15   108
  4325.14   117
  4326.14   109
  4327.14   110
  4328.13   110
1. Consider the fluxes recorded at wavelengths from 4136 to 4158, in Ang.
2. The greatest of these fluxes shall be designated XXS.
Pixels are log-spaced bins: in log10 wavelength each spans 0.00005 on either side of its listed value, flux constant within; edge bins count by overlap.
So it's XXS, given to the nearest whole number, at 101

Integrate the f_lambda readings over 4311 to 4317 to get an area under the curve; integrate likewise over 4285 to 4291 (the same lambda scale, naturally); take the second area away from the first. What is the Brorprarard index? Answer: -31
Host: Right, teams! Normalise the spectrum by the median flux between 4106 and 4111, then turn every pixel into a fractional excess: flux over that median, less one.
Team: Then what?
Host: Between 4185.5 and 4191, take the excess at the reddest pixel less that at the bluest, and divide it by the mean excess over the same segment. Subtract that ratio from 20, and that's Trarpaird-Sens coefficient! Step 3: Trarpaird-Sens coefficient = 20.6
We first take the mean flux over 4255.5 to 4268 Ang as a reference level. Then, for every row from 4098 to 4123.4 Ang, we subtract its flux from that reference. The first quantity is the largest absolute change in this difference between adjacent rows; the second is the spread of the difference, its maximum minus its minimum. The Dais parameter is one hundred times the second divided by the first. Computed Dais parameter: 198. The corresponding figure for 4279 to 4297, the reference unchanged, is 134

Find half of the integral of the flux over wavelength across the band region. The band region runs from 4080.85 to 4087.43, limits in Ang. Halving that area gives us 345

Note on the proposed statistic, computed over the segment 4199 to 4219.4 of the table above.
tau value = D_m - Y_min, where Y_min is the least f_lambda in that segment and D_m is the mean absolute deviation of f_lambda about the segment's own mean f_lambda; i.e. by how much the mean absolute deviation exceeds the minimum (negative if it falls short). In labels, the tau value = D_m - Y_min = -69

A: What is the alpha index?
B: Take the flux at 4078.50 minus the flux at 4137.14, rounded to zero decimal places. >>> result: -15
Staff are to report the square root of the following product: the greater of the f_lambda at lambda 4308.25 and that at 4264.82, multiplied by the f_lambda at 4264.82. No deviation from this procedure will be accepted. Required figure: 100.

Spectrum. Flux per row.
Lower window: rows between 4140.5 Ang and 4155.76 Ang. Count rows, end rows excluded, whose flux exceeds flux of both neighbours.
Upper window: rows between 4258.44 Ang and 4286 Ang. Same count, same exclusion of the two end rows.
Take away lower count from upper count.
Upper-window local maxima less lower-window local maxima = 5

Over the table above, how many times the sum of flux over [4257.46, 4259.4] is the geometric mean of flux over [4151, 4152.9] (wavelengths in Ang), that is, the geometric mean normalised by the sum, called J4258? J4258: 0.41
